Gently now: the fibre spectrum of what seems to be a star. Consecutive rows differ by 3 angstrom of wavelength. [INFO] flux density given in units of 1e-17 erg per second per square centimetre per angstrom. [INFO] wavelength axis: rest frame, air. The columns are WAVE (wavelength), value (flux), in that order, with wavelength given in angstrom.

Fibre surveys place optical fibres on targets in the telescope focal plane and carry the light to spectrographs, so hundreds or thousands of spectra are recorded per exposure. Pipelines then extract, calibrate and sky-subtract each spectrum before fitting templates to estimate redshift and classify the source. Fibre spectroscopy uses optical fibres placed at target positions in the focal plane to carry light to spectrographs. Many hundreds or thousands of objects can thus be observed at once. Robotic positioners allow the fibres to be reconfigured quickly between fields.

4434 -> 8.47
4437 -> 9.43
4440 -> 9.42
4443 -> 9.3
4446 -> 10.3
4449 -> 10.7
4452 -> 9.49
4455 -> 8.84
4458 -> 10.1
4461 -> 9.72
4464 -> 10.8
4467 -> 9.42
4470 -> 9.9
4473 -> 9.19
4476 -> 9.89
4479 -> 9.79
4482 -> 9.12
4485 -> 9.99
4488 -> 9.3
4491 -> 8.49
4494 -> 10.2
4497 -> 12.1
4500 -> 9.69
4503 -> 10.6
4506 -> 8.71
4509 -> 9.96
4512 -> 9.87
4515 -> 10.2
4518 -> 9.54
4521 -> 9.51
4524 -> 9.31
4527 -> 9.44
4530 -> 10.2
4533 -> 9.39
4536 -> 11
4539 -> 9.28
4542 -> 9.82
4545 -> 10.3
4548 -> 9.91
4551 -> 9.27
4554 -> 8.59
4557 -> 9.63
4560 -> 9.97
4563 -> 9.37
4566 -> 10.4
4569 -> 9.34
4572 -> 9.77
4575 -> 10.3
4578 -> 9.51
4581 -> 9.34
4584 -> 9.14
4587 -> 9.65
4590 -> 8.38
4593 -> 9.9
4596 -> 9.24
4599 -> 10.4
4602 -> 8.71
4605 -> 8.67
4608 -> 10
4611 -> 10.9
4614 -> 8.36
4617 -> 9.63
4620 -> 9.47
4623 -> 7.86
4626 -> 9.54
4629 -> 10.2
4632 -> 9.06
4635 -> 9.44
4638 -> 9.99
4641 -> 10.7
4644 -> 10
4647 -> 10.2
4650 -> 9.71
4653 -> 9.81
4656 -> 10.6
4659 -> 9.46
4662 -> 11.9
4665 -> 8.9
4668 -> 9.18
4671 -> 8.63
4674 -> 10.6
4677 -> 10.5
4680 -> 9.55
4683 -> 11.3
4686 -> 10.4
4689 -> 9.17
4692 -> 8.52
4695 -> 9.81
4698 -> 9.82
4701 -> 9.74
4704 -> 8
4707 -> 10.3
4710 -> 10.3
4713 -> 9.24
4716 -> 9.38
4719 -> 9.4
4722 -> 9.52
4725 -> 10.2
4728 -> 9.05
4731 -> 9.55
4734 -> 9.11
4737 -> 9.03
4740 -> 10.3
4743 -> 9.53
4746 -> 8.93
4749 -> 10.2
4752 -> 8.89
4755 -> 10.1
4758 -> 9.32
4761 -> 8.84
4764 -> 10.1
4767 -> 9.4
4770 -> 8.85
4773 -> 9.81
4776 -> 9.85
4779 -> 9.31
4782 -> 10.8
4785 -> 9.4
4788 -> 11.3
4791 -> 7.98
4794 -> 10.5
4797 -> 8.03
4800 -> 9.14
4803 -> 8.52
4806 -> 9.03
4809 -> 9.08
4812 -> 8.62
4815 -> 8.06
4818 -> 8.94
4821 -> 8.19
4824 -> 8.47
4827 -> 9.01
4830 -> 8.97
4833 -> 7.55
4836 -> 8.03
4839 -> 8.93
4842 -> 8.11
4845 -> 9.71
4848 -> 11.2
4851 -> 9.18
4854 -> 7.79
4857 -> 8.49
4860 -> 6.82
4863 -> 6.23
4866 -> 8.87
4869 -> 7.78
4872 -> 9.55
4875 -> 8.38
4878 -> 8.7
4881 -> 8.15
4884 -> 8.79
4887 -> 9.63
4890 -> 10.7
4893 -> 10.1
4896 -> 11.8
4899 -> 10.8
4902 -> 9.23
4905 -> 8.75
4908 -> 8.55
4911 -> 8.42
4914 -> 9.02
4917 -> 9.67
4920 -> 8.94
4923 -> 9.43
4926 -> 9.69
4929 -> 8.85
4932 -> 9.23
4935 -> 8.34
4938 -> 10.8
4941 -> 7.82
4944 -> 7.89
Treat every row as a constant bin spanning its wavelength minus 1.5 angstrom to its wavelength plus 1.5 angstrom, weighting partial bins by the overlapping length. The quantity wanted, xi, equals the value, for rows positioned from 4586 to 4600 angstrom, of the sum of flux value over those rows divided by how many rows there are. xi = 9.5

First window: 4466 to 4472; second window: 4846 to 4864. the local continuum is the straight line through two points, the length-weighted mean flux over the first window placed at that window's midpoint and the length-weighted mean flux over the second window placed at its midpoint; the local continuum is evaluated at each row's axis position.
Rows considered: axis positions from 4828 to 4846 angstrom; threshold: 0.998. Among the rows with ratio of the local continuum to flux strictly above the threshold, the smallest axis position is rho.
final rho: 4833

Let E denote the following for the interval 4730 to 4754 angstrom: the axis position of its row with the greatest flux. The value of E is 4740 angstrom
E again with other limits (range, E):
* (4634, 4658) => 4641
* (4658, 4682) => 4662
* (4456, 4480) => 4464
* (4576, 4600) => 4599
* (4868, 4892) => 4890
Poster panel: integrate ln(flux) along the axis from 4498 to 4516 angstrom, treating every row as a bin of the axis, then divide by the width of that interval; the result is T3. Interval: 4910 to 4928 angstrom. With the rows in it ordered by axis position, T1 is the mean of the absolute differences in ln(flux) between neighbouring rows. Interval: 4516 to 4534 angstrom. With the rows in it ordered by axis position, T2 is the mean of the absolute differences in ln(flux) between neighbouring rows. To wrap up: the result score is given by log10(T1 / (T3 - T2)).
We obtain -1.6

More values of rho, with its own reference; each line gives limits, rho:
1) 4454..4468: 4455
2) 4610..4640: 4614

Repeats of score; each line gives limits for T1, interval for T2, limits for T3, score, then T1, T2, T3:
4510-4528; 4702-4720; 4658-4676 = -1.9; 0.03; 0.076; 2.28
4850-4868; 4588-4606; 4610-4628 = -1.1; 0.18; 0.107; 2.22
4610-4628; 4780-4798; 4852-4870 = -1.0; 0.16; 0.243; 2.03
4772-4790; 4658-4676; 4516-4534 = -1.3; 0.11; 0.164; 2.26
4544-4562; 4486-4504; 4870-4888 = -1.5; 0.07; 0.151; 2.17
